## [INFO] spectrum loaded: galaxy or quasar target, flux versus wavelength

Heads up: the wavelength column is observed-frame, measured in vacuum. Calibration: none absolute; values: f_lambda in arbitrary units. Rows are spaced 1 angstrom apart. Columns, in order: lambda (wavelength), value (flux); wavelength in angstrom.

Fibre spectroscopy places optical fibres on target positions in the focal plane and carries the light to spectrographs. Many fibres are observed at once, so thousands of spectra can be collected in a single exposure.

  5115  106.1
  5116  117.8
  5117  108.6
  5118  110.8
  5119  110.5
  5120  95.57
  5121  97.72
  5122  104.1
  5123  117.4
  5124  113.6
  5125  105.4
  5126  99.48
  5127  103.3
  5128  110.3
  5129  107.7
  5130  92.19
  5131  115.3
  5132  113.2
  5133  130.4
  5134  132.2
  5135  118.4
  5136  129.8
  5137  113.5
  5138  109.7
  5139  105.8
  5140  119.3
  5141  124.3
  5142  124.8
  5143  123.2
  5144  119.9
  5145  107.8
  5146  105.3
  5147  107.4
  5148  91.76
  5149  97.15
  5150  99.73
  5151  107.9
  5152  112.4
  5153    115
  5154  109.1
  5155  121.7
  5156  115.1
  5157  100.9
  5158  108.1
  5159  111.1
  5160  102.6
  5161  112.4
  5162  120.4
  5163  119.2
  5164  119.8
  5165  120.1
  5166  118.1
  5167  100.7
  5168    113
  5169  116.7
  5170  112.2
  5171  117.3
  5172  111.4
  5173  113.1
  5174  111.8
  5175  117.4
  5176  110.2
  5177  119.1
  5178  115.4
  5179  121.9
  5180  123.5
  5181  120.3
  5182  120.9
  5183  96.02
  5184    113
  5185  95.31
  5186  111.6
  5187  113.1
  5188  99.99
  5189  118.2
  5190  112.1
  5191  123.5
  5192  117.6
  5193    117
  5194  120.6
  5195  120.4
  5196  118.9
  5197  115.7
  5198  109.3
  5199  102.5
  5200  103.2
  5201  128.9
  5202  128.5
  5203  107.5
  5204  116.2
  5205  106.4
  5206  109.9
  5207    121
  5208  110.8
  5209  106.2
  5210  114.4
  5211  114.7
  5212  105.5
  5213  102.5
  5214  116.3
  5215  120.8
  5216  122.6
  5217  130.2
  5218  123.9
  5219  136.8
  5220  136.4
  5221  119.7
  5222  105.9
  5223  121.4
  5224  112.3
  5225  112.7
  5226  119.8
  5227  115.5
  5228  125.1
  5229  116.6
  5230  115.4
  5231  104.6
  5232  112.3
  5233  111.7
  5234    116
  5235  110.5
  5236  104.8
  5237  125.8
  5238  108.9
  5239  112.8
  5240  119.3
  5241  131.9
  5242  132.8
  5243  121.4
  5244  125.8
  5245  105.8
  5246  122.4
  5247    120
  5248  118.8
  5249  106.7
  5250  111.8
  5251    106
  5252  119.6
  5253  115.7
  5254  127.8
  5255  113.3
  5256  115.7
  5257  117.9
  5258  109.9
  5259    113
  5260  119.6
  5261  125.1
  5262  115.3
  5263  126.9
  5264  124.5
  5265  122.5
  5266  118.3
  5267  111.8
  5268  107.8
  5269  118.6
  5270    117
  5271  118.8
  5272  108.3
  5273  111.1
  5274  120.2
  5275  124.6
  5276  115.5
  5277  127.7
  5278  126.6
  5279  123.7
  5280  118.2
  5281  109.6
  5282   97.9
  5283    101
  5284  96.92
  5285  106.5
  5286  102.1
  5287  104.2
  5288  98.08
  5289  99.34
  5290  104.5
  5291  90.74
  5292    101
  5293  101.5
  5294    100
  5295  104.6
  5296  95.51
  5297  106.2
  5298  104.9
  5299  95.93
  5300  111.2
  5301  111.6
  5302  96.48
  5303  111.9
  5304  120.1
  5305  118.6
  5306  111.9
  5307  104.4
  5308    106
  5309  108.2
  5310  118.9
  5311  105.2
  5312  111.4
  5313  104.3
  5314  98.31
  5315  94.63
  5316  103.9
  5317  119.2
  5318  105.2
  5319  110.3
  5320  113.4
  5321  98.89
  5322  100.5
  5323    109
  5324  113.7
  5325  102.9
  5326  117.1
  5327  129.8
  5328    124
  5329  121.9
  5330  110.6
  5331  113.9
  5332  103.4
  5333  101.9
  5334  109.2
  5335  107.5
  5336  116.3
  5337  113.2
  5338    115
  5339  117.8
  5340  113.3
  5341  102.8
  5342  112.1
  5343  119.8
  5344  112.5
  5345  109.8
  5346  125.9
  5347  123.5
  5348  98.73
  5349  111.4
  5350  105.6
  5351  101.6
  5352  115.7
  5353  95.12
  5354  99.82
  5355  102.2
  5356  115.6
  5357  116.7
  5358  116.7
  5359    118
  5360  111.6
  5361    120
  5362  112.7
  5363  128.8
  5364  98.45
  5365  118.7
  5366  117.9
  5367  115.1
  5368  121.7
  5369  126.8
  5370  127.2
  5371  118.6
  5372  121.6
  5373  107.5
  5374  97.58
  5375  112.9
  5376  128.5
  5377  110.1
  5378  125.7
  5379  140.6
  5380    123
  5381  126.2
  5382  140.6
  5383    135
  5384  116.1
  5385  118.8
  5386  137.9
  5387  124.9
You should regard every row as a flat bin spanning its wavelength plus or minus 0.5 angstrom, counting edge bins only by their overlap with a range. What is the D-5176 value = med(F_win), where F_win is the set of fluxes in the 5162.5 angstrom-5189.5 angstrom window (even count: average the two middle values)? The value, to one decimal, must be 115.4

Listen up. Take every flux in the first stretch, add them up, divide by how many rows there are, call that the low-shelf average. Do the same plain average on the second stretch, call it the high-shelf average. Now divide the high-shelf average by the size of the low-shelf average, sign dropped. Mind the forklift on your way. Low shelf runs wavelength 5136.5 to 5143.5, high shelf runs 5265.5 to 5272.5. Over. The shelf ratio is 0.98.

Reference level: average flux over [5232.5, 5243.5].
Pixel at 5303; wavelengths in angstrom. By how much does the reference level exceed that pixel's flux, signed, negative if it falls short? 5.9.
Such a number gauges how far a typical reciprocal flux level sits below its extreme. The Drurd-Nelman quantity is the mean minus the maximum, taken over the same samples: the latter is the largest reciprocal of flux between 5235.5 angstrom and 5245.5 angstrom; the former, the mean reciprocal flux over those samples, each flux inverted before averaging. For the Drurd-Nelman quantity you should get -0.0011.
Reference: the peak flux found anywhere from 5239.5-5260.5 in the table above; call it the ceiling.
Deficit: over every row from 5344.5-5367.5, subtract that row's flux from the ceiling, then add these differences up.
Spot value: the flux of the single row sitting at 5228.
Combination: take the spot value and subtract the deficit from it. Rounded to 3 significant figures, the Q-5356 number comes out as -350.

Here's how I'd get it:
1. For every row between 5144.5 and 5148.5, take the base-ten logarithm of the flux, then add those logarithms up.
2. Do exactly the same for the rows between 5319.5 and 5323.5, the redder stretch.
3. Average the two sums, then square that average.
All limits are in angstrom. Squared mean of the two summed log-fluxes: 65.1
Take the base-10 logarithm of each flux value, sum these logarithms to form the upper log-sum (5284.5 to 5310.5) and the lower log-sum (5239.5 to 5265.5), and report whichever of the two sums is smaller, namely 52.54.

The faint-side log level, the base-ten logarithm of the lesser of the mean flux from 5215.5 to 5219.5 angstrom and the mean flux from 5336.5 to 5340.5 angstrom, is 2.060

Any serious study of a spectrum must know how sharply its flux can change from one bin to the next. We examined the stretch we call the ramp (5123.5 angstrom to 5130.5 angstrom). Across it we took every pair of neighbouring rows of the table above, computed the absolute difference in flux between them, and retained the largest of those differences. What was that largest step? 16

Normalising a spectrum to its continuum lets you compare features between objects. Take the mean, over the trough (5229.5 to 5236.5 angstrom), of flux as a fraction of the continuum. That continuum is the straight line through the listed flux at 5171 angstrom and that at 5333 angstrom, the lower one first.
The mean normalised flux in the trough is 0.99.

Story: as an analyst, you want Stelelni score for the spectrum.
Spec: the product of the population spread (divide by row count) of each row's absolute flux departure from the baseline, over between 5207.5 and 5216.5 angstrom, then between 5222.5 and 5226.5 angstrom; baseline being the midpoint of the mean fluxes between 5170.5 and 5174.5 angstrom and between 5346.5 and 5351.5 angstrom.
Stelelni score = 14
